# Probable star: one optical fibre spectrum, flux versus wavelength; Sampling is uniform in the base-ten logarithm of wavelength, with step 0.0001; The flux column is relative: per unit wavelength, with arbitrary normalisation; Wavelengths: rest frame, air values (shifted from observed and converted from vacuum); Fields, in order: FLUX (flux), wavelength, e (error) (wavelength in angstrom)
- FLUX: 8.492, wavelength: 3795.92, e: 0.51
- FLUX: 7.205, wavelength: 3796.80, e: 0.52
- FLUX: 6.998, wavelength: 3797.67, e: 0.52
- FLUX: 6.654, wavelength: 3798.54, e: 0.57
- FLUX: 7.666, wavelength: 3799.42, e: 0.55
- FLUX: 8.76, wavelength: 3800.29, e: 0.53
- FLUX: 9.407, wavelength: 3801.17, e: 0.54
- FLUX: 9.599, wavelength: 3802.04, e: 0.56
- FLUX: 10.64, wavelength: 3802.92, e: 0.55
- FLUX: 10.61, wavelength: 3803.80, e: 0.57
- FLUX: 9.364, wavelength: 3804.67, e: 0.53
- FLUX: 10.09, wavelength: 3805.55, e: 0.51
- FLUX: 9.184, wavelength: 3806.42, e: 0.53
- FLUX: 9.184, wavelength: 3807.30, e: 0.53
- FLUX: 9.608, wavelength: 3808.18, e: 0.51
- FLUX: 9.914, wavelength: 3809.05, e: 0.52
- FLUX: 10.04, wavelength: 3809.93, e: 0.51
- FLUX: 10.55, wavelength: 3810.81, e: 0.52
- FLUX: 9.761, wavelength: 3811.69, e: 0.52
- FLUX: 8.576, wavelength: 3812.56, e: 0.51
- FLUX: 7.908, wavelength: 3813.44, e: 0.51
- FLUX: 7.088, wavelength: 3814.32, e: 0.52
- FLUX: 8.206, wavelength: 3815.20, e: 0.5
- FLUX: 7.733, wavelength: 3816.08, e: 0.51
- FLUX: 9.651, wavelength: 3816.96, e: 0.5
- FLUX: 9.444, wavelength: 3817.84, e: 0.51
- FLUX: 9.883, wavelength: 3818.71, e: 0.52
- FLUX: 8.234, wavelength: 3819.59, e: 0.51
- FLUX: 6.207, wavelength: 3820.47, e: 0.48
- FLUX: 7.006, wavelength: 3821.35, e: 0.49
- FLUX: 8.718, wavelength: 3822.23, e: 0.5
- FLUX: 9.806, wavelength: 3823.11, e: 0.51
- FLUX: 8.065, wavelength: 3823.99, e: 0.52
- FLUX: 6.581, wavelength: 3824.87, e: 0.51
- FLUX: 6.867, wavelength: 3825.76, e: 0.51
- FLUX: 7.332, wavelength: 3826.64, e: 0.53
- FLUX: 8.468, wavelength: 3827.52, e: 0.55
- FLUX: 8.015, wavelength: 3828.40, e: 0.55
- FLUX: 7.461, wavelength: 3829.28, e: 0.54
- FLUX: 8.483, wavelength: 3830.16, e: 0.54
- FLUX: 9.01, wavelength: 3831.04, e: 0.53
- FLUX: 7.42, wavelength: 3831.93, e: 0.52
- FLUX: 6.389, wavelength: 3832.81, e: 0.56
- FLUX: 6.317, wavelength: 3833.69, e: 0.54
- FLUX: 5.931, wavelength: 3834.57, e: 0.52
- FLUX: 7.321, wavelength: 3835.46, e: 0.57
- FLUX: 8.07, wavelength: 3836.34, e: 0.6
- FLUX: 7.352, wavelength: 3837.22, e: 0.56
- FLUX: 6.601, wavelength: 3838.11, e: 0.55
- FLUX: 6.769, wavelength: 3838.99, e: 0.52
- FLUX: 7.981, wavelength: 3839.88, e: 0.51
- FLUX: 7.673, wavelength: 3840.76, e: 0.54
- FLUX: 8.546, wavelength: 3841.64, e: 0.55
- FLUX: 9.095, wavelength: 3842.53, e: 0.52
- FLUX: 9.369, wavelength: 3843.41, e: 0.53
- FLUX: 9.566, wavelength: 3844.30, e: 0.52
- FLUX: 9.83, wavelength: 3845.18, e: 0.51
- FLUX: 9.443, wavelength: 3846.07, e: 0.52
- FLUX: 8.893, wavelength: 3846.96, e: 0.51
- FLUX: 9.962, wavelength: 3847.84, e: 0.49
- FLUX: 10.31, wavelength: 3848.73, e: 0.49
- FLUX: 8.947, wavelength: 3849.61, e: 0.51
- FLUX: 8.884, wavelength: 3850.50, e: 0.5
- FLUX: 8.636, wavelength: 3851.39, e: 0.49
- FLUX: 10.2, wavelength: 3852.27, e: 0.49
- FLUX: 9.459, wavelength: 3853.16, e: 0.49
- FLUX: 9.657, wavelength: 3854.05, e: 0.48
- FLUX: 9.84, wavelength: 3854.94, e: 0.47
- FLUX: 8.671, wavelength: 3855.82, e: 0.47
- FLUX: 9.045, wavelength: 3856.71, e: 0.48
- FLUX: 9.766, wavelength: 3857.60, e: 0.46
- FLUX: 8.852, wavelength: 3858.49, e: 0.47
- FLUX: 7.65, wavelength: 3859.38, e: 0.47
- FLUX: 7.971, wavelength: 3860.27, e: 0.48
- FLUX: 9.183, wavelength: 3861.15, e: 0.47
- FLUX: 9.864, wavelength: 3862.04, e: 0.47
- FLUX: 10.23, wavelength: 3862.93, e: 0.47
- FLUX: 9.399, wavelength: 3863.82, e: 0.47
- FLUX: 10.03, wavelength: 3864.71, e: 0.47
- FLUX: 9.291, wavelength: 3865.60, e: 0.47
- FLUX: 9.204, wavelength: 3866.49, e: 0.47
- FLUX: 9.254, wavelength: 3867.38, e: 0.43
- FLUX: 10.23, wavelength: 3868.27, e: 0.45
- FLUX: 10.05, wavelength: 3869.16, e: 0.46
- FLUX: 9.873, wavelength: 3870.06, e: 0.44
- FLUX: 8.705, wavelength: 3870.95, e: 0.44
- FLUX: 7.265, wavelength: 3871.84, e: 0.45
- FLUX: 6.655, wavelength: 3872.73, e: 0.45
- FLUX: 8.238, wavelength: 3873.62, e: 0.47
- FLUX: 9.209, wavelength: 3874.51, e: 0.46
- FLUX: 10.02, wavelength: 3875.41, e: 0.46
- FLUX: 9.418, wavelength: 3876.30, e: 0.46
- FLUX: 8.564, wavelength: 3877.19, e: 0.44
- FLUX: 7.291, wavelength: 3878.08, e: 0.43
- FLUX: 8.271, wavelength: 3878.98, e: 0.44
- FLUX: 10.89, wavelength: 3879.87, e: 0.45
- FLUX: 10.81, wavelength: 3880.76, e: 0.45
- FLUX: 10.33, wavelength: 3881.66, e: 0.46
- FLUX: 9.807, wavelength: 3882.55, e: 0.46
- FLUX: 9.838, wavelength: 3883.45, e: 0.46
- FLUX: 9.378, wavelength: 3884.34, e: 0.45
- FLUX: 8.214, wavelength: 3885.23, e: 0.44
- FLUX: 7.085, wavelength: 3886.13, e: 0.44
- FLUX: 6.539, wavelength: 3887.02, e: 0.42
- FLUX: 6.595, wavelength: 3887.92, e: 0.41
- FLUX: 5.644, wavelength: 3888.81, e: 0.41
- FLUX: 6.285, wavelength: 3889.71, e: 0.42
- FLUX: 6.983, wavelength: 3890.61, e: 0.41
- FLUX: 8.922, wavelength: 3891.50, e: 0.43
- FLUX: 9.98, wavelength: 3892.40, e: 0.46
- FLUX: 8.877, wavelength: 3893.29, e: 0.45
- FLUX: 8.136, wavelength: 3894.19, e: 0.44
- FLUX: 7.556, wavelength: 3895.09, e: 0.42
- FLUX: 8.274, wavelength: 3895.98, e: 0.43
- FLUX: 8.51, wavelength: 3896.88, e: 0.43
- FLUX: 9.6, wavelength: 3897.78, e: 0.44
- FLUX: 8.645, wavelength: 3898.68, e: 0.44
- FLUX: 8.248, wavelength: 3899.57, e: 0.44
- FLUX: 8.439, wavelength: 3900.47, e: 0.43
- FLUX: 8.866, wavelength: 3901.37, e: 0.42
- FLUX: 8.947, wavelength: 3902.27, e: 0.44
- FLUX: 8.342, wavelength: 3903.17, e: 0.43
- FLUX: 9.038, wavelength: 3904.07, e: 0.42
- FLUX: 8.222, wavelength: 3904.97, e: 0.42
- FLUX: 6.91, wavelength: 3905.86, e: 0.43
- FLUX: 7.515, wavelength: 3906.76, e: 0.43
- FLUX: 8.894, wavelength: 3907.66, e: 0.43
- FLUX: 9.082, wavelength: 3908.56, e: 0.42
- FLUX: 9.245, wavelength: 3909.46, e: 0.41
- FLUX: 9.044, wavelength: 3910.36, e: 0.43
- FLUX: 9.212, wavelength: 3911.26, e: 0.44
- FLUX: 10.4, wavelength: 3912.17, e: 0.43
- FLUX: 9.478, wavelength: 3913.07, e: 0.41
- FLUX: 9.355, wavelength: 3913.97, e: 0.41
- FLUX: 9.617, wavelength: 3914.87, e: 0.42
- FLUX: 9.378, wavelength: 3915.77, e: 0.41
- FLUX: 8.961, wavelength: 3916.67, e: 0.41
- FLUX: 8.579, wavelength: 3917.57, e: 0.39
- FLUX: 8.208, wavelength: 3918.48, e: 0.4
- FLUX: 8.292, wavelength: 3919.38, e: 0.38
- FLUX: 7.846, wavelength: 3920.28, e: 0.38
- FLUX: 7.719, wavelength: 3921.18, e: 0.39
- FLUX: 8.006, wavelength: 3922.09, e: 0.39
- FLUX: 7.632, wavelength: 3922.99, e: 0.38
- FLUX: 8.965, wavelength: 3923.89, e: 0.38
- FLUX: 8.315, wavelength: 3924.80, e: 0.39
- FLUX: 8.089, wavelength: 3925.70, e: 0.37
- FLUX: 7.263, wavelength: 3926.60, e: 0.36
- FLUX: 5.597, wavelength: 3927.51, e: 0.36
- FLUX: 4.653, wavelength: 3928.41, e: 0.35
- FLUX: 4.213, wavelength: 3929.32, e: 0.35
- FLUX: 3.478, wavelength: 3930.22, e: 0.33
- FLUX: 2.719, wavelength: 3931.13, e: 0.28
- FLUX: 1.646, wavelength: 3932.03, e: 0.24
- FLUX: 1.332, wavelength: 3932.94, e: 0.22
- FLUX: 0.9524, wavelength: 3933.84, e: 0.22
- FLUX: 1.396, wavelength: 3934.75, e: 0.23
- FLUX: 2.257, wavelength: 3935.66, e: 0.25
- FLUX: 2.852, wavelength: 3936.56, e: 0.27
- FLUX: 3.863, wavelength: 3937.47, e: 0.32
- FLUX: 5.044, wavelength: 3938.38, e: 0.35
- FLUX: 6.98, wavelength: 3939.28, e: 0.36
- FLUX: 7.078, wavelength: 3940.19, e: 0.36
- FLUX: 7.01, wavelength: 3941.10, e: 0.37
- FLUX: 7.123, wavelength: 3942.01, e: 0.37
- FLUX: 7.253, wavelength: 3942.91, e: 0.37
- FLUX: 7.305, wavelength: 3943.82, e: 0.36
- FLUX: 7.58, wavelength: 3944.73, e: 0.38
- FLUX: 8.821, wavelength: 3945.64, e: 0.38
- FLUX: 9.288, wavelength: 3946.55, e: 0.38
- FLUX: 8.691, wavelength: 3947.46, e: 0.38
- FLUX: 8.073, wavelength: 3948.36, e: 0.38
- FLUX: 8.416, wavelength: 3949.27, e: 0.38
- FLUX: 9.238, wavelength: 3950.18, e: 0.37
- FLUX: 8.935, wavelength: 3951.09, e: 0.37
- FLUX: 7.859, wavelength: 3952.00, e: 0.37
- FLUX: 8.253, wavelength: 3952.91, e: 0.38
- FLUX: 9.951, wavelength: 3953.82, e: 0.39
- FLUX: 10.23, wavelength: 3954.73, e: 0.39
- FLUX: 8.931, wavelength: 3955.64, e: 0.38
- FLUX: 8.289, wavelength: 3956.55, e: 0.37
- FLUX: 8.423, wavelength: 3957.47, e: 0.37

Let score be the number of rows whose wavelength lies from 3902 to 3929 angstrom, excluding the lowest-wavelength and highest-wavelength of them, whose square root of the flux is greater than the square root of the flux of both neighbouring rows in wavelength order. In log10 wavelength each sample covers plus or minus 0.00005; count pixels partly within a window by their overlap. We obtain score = 7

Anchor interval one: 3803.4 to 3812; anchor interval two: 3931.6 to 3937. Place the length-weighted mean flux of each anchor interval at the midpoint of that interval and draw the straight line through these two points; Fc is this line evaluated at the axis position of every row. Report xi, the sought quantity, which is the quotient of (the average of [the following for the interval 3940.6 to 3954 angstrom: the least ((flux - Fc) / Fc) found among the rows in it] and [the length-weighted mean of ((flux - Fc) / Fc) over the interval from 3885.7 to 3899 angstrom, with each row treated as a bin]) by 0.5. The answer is 5.2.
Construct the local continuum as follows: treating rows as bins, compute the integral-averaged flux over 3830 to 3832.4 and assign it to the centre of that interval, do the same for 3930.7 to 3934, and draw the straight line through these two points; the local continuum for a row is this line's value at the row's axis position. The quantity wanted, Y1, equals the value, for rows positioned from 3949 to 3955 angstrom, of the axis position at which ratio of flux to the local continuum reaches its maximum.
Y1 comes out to 3954.73 angstrom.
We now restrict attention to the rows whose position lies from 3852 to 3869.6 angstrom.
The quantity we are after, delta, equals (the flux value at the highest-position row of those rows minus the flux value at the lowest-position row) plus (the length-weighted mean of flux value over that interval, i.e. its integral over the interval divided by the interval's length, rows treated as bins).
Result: 9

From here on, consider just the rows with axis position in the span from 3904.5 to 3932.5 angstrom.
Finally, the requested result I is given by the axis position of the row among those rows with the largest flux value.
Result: 3912.17 angstrom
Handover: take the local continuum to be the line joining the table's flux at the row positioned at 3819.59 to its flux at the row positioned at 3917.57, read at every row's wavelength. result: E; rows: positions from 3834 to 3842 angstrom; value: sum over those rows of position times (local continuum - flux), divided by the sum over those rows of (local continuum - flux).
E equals 3837.0 angstrom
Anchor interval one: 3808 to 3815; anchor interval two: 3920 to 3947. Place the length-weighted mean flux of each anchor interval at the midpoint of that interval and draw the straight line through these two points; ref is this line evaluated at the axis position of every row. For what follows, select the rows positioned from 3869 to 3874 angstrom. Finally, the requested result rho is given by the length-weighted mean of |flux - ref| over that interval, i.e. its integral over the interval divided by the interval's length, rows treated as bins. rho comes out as 1.3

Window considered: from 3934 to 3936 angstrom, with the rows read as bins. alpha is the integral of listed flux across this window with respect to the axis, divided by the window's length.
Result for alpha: 1.7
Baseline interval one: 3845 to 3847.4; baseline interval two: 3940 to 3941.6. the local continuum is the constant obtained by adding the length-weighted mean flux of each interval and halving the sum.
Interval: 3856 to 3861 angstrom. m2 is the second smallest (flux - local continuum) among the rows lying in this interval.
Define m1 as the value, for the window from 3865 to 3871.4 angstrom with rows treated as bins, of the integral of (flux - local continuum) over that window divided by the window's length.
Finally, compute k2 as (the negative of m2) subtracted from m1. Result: 1.2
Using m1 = 1.4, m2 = -0.2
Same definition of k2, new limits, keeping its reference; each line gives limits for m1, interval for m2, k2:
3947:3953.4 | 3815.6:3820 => 0.4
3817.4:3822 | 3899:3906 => 0.1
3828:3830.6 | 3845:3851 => 0.5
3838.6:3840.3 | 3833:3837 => -2.6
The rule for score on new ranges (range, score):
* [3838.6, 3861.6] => 6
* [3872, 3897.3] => 5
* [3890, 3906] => 4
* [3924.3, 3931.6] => 0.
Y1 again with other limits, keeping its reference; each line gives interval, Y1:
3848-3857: 3852.27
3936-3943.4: 3942.91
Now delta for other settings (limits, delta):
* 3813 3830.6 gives 9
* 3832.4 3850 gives 11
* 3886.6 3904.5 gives 11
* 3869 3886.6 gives 6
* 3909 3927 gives 7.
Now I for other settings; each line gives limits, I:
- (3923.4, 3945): 3923.89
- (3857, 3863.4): 3862.93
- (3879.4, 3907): 3879.87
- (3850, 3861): 3852.27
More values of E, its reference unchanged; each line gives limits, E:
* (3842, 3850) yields 3846.2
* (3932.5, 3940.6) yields 3935.6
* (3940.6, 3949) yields 3942.8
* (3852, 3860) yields 3854.4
